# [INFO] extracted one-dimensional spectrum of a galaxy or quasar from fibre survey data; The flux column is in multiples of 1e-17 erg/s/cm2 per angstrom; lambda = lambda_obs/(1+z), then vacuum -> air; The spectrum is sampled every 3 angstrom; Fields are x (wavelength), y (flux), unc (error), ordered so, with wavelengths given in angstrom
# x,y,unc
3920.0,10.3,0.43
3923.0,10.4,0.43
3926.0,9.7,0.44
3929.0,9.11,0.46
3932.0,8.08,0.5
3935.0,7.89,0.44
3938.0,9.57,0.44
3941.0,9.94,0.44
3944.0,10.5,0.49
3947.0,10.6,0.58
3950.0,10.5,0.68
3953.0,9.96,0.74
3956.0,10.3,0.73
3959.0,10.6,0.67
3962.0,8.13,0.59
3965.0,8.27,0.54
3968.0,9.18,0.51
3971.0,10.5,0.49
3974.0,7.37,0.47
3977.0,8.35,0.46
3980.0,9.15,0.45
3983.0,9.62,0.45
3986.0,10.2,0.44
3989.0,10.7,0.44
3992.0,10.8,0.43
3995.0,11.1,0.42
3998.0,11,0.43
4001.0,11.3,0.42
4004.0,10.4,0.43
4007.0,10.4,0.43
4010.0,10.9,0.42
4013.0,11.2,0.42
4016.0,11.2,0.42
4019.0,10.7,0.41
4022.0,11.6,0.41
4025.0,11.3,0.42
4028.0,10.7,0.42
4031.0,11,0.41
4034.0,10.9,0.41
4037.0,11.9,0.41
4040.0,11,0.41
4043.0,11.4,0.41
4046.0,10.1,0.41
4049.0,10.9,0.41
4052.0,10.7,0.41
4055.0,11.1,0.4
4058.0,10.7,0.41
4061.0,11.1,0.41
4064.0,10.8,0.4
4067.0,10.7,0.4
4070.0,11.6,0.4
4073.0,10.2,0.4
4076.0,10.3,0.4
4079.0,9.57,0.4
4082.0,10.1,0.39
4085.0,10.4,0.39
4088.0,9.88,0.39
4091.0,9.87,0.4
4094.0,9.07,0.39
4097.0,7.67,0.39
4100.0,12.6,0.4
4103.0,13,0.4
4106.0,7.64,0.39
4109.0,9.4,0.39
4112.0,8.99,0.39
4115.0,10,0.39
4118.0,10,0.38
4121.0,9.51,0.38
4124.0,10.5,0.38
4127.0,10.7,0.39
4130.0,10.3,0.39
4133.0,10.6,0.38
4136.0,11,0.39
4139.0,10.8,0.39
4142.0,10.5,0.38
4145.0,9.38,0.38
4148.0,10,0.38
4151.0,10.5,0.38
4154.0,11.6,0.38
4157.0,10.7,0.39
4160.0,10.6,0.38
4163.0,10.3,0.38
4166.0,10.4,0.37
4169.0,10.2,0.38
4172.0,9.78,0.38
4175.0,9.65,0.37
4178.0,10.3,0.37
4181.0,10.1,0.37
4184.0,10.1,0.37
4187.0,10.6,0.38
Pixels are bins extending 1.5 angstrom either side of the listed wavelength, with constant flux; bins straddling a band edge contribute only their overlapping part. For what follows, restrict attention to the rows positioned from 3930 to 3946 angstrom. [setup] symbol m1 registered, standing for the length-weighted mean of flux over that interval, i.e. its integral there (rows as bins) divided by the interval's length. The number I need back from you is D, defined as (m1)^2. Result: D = 85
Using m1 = 9.2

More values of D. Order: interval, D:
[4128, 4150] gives 108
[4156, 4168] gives 110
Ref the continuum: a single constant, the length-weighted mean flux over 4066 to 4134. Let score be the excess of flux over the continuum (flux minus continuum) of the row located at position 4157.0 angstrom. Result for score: 0.59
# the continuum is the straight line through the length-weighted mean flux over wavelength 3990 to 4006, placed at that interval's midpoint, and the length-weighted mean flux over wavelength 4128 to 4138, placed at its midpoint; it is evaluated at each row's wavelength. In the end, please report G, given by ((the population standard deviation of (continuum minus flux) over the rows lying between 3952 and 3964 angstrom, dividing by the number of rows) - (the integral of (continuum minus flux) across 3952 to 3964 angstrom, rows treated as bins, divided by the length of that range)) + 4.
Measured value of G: 3.7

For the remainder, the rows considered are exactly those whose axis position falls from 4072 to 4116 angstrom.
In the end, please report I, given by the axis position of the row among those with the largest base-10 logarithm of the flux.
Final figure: 4103.0 angstrom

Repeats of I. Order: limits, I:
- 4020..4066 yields 4037.0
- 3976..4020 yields 4001.0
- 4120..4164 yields 4154.0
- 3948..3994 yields 3992.0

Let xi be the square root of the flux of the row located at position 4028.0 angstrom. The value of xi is 3.27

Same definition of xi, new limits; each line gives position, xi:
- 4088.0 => 3.14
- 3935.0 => 2.81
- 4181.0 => 3.18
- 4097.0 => 2.77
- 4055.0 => 3.33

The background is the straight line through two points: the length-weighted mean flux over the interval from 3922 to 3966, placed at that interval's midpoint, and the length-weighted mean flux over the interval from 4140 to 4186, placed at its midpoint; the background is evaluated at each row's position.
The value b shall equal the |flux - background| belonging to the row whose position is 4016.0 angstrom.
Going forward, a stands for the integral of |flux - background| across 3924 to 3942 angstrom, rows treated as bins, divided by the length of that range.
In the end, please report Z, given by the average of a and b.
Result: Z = 1.04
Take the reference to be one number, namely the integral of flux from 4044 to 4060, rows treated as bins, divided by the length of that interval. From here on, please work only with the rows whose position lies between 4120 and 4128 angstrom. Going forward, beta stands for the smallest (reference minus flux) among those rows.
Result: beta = 0.0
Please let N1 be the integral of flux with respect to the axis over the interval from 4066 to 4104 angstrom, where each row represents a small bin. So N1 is 393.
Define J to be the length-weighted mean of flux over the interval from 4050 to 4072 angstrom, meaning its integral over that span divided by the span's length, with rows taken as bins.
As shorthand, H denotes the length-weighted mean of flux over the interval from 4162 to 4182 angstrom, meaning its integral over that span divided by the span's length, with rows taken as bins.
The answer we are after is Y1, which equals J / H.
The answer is 1.08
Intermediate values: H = 10.1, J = 10.9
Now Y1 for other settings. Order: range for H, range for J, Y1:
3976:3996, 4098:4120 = 1.02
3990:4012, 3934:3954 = 0.91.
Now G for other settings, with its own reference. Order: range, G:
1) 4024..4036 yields 4.4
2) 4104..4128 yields 3.9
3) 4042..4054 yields 4.4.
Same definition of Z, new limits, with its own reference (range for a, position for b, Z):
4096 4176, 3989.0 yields 0.87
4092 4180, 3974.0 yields 1.53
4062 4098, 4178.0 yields 0.35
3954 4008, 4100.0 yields 1.76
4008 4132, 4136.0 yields 0.90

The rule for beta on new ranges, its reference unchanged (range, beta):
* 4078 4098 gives 0.3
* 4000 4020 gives -0.6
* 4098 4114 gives -2.3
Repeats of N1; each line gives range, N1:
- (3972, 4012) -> 405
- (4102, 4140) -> 385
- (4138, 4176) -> 393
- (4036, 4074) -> 416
